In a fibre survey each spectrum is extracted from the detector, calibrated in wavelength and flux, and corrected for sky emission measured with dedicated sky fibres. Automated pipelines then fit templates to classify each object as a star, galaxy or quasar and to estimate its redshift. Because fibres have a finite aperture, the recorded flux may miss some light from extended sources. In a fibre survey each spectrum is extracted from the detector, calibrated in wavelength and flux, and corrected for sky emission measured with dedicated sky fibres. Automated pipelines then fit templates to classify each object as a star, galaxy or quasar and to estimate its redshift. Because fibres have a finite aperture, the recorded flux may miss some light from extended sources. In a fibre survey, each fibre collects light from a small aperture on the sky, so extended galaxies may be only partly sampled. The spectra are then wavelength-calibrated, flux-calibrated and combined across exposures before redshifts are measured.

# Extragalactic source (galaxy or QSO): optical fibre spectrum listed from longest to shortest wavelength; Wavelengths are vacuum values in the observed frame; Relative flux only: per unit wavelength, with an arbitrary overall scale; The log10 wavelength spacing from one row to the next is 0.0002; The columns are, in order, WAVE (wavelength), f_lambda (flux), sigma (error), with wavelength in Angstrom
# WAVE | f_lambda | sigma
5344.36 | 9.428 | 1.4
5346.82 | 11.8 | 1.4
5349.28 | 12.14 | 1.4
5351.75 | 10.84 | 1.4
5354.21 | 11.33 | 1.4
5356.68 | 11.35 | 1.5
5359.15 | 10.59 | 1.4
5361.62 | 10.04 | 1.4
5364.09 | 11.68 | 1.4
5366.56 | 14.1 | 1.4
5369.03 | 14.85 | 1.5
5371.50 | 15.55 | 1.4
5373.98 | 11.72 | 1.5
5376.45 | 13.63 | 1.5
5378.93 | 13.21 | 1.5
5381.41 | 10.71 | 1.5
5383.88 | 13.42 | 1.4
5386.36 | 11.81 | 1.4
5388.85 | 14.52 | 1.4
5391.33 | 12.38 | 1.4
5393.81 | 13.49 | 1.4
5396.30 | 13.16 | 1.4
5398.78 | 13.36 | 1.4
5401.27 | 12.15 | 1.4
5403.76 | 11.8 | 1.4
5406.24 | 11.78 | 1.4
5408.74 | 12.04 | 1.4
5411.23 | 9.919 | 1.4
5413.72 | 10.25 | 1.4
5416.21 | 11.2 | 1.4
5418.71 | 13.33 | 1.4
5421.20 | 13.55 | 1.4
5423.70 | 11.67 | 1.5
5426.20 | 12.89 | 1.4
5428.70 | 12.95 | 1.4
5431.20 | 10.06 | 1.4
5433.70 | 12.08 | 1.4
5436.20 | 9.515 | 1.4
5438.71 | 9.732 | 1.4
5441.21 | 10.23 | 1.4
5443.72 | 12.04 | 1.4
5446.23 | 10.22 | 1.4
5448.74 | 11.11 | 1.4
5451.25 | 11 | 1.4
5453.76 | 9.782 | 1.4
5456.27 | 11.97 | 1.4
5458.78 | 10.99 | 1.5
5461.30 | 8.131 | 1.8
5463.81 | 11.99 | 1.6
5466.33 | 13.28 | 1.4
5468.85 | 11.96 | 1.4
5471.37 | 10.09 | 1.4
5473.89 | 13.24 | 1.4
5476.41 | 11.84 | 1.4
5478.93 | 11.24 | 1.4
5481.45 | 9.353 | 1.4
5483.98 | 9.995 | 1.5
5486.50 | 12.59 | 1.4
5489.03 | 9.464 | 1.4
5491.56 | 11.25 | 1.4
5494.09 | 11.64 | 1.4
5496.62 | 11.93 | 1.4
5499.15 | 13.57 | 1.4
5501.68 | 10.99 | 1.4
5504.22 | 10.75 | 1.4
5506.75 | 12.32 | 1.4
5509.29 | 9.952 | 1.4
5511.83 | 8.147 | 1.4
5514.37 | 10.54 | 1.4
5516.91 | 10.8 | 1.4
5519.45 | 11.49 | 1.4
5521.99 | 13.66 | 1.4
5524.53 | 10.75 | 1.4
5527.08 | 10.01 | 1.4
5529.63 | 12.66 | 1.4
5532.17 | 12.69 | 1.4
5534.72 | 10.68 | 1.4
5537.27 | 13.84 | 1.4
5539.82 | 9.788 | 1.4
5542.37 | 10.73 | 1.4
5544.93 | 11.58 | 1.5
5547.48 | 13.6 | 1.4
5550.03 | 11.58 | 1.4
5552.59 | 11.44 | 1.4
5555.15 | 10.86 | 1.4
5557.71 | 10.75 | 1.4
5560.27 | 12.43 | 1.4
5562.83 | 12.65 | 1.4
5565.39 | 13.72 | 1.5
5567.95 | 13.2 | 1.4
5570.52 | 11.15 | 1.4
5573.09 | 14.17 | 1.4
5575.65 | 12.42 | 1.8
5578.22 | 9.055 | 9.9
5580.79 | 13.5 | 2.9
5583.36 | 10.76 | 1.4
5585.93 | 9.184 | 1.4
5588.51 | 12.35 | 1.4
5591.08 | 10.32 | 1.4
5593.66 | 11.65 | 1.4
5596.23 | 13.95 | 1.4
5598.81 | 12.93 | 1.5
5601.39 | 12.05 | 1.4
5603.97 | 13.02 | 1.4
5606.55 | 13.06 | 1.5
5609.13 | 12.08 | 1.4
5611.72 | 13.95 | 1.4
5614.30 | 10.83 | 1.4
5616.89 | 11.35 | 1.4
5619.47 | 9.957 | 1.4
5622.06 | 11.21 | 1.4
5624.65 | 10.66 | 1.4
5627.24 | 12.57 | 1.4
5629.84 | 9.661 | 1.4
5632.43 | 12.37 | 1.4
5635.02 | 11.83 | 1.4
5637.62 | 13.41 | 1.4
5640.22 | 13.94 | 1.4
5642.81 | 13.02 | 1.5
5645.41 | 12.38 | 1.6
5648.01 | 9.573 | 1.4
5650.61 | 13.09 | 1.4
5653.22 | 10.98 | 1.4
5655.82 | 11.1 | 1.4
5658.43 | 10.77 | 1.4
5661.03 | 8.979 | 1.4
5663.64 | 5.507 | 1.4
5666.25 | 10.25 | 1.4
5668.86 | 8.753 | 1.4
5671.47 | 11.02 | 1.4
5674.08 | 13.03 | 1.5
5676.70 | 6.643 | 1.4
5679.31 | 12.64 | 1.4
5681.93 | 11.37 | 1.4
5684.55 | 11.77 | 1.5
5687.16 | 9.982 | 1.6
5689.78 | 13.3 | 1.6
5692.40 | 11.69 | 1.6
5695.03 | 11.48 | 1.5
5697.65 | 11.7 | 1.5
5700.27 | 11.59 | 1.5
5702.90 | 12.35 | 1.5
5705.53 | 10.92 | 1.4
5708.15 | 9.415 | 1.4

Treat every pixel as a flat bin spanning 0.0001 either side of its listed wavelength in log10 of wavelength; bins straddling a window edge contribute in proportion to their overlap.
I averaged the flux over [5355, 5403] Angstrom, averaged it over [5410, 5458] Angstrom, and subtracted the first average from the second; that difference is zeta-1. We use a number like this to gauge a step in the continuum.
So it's -1.5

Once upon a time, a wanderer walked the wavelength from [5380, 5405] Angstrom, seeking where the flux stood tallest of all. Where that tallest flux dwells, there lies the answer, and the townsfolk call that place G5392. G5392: 5388.85 Angstrom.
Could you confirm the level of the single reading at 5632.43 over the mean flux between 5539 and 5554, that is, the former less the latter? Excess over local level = 0.9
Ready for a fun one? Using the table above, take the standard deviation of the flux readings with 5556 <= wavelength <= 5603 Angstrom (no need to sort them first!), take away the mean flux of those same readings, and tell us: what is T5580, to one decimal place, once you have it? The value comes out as -10.5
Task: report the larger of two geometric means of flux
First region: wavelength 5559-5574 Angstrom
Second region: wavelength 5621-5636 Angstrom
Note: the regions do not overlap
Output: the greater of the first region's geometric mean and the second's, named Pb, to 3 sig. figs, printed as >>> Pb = 12.8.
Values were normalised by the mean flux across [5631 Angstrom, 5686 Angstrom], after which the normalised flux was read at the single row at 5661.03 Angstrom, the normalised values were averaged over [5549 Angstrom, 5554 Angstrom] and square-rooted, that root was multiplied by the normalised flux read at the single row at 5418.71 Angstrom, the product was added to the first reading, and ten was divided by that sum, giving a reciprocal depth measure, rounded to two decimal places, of 4.90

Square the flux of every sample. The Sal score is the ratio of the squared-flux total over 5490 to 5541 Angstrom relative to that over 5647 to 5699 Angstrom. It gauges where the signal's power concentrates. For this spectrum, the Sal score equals 1.1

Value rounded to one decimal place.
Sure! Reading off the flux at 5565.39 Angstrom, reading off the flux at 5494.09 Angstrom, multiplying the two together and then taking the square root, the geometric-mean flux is 12.6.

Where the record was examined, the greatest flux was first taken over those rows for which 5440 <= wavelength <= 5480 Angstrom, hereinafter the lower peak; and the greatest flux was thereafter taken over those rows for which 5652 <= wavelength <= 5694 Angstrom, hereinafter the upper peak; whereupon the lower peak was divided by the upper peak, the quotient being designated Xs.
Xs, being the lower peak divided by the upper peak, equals 0.998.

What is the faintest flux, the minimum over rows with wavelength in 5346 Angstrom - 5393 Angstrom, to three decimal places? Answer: 10.040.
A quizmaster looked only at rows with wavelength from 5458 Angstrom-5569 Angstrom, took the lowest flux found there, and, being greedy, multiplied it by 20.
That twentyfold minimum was 163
